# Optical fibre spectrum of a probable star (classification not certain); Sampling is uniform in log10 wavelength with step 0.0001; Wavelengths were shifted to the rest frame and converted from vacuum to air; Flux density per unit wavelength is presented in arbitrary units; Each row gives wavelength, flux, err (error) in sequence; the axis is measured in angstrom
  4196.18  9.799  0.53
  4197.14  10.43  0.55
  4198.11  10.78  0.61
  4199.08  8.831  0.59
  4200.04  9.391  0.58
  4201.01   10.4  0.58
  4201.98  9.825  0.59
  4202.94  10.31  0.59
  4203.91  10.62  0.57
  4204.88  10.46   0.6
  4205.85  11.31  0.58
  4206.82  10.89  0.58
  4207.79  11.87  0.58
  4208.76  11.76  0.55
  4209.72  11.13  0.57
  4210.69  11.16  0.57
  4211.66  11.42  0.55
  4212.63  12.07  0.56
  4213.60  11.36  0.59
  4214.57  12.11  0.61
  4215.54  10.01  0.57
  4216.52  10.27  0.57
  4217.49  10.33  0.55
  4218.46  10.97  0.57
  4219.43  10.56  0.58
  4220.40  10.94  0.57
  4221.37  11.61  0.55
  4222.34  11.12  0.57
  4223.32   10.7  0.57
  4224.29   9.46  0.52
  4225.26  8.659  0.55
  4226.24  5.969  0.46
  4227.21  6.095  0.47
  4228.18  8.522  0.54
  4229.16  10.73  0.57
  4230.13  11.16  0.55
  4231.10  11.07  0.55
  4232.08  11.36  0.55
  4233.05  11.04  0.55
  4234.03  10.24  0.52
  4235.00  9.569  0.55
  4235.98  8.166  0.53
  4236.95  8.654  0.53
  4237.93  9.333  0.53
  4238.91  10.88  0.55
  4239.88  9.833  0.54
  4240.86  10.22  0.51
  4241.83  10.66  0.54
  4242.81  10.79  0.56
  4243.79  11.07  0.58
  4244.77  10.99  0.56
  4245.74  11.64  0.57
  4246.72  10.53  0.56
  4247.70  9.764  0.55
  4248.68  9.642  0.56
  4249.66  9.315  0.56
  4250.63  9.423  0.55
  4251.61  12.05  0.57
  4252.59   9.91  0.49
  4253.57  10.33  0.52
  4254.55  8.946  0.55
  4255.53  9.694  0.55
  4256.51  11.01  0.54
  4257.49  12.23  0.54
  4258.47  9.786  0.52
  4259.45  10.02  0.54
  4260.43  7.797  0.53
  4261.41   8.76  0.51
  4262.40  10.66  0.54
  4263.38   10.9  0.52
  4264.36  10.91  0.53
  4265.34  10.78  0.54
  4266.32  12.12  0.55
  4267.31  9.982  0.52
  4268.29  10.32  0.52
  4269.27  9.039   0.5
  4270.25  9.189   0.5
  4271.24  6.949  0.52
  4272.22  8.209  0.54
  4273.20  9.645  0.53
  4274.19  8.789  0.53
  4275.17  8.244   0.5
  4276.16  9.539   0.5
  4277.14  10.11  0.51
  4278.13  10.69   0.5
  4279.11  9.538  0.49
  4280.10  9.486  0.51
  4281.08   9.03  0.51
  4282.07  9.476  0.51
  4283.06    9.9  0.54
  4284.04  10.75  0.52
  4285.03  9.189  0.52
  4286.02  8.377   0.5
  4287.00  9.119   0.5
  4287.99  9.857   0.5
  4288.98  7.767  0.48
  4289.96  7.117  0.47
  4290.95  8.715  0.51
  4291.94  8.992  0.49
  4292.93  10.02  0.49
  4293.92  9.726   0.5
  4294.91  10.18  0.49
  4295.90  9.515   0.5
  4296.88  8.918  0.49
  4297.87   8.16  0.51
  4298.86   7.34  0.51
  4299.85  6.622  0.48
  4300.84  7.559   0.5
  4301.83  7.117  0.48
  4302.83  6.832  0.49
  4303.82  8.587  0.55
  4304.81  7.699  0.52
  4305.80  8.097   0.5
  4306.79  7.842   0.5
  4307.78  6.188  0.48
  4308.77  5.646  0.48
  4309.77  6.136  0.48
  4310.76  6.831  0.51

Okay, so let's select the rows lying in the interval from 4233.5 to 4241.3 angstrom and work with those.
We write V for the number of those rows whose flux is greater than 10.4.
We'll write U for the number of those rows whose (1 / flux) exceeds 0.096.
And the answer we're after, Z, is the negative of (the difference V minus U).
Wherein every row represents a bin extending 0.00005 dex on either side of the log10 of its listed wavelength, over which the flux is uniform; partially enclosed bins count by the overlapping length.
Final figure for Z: 6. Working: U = 7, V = 1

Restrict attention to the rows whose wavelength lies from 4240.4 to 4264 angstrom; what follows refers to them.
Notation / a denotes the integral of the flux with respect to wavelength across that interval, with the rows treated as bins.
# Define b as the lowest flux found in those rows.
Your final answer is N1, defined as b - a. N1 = -234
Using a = 242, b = 7.797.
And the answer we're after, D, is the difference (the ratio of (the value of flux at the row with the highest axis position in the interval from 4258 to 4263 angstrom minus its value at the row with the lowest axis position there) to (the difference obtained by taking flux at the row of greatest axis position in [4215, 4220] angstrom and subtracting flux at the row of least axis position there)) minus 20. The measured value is -18.4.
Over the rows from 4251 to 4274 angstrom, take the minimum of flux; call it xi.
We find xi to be 6.949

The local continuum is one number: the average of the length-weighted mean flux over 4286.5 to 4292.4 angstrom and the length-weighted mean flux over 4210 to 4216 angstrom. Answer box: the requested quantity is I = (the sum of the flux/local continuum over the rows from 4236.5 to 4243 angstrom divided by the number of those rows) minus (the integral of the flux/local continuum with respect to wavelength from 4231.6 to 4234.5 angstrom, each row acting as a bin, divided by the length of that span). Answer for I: -0.08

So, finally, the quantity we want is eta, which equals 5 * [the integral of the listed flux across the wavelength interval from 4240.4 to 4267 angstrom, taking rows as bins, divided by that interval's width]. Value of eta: 51.8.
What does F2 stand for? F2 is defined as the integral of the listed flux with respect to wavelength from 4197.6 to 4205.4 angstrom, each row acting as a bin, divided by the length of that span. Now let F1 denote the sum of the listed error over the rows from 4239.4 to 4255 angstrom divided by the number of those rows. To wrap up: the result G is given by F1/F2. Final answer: 0.0544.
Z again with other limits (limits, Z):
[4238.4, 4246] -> -4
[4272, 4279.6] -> 6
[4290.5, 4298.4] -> 8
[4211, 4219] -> -2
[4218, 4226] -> -4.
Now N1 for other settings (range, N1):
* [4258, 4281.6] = -220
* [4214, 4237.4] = -228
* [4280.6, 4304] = -197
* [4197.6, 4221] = -244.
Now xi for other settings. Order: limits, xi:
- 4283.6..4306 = 6.622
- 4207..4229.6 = 5.969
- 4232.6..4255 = 8.166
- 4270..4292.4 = 6.949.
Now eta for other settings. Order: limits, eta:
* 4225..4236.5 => 47.0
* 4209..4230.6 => 51.5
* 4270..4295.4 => 45.9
